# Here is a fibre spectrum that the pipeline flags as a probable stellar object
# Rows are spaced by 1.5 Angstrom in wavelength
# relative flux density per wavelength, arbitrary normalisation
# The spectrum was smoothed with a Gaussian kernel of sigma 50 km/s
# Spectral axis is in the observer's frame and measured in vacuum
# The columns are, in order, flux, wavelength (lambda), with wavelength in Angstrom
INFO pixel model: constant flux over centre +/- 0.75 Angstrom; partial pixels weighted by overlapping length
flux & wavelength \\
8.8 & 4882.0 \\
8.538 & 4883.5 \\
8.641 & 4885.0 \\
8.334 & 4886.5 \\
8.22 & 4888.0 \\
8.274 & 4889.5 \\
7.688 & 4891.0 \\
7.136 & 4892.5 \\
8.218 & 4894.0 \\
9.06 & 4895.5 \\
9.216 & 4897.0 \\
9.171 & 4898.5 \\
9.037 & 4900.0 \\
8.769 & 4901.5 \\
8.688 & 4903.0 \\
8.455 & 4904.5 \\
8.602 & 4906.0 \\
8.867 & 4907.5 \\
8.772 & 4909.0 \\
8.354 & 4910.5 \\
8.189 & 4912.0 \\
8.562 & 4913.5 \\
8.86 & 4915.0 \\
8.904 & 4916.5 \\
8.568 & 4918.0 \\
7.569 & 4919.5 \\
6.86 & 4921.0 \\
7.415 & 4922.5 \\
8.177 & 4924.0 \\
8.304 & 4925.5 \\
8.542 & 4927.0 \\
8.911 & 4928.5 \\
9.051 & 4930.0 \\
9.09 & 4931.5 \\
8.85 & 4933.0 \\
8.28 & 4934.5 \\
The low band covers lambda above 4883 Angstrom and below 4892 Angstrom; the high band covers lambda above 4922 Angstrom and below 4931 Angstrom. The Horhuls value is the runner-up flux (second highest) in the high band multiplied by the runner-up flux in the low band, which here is 76.1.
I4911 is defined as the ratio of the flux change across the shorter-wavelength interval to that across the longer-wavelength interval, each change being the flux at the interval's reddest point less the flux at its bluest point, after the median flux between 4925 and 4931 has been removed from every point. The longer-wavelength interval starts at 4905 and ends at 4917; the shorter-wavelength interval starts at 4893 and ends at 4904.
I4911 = 1.6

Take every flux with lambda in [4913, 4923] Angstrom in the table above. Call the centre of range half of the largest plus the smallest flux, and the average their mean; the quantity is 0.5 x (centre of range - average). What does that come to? -0.11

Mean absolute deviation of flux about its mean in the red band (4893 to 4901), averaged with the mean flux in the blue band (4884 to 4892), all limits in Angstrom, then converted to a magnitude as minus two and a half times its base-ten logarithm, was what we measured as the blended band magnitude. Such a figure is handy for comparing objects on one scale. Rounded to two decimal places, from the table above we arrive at -1.57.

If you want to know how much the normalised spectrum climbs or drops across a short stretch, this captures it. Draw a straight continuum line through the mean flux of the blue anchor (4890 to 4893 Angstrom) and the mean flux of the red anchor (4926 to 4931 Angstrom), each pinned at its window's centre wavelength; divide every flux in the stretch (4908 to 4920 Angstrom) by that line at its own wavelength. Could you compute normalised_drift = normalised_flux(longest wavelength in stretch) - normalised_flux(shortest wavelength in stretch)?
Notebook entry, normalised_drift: -0.19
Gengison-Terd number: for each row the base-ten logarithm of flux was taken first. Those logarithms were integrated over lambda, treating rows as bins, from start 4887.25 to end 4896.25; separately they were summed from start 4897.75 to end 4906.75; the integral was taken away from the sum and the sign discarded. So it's 2.5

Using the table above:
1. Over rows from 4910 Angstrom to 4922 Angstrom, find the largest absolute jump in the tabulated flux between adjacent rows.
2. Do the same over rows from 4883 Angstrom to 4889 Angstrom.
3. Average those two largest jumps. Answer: 0.65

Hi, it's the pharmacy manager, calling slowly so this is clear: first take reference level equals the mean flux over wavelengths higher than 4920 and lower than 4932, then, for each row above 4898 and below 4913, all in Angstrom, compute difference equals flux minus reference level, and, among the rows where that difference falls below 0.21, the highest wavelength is 4912.0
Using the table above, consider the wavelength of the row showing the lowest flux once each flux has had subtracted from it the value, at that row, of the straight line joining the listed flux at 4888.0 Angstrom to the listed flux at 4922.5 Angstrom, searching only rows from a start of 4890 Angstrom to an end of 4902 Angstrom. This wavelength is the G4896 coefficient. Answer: 4892.5 Angstrom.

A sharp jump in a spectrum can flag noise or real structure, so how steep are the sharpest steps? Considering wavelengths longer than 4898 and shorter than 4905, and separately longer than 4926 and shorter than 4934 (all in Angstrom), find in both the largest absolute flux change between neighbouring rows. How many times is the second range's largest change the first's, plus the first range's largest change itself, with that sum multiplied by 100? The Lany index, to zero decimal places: 164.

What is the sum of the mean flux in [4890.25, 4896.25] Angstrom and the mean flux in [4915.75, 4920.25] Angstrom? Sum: 16.4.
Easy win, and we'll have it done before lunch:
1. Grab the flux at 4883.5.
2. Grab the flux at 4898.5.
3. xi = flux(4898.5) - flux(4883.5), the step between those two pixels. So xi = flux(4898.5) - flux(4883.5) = 0.63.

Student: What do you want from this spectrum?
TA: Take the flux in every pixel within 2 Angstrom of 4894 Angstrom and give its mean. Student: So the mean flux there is 8.14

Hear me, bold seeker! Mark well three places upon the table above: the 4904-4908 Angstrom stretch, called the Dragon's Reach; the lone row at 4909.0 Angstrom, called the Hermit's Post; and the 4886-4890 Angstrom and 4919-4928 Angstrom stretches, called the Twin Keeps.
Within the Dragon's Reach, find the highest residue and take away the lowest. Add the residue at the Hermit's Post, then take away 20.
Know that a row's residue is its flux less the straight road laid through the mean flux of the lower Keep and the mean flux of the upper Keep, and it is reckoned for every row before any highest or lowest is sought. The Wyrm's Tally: -18.8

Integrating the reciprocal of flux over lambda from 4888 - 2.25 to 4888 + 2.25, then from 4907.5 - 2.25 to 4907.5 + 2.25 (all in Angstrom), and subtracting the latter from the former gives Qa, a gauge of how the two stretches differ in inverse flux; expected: 0.029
